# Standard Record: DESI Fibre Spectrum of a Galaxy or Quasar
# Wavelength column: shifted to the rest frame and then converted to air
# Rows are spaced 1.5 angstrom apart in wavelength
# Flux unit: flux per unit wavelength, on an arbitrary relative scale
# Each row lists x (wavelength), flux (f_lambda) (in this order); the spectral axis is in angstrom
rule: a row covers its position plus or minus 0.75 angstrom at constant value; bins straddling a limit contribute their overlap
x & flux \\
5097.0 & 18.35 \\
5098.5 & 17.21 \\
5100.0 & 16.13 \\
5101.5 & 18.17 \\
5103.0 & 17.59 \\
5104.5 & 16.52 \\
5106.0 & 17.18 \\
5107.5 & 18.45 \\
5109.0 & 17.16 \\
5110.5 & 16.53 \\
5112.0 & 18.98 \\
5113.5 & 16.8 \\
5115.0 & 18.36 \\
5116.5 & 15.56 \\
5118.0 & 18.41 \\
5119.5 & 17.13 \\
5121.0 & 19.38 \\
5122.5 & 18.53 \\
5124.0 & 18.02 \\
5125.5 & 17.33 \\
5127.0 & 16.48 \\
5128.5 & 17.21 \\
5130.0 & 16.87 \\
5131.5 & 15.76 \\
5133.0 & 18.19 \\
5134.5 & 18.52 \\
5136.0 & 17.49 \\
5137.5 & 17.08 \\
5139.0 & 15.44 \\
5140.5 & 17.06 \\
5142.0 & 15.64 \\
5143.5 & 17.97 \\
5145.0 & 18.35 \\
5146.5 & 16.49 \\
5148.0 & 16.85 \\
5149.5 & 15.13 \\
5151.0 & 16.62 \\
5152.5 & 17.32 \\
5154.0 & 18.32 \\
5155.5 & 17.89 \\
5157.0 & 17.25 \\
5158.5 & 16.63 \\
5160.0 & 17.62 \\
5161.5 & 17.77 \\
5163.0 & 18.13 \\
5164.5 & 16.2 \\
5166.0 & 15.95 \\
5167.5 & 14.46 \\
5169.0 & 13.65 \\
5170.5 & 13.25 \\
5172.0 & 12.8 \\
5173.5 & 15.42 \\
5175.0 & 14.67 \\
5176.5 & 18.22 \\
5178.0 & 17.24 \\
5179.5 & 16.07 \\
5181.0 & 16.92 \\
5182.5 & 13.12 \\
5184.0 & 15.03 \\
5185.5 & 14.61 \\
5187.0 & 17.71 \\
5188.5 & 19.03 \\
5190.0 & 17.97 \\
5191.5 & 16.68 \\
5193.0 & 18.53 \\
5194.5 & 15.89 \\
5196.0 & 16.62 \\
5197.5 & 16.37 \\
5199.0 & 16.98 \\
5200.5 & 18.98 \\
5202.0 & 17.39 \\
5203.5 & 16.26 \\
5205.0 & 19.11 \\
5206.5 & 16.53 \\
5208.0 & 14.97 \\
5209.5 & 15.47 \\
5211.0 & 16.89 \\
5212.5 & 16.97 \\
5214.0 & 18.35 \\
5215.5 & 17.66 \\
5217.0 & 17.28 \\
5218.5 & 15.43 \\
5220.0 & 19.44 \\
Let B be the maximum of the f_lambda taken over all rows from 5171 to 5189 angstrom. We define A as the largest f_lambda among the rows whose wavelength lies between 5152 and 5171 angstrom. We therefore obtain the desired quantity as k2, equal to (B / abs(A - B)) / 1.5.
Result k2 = 18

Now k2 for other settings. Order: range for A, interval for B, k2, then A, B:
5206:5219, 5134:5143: 73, 18.35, 18.52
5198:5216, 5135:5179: 16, 19.11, 18.35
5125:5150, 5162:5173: 31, 18.52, 18.13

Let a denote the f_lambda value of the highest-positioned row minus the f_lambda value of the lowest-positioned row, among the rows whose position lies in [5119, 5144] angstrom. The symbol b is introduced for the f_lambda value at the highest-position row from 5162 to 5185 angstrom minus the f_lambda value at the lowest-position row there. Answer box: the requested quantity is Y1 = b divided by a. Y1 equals -4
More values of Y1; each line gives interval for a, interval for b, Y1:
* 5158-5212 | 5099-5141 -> 4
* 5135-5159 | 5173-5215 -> -3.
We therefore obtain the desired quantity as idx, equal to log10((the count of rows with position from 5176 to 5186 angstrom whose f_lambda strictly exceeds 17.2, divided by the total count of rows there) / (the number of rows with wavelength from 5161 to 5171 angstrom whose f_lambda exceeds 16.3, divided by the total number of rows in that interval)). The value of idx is 0.00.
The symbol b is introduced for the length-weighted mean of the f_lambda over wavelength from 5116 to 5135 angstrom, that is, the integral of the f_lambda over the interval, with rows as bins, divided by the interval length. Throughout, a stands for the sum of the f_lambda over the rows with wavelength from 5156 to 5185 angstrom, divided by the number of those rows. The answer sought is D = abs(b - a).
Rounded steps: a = 15.8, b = 17.5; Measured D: 1.7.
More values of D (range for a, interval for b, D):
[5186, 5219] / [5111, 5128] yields 0.6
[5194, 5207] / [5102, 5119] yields 0.3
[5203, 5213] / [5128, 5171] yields 0.1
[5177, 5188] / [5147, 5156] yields 1.2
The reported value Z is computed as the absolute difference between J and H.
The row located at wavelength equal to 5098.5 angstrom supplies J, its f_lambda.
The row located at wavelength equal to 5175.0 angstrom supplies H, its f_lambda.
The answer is 2.5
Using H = 14.67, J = 17.21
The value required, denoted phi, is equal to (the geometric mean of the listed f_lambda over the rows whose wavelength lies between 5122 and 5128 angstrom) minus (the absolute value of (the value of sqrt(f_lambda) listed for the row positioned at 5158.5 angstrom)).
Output 13.5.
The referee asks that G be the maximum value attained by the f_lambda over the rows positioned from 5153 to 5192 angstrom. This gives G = 19.03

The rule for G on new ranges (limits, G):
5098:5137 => 19.38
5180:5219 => 19.11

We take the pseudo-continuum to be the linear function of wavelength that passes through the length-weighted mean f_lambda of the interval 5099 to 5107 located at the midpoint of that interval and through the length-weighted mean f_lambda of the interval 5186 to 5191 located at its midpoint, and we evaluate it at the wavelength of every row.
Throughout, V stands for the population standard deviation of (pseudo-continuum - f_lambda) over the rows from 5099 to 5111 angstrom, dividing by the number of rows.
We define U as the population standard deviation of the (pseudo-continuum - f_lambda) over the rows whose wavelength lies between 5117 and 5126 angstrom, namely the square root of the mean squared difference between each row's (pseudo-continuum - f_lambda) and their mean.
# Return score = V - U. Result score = 0.00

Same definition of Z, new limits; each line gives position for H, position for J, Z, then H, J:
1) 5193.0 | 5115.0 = 0.2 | 18.53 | 18.36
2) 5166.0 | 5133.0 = 2.2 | 15.95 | 18.19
